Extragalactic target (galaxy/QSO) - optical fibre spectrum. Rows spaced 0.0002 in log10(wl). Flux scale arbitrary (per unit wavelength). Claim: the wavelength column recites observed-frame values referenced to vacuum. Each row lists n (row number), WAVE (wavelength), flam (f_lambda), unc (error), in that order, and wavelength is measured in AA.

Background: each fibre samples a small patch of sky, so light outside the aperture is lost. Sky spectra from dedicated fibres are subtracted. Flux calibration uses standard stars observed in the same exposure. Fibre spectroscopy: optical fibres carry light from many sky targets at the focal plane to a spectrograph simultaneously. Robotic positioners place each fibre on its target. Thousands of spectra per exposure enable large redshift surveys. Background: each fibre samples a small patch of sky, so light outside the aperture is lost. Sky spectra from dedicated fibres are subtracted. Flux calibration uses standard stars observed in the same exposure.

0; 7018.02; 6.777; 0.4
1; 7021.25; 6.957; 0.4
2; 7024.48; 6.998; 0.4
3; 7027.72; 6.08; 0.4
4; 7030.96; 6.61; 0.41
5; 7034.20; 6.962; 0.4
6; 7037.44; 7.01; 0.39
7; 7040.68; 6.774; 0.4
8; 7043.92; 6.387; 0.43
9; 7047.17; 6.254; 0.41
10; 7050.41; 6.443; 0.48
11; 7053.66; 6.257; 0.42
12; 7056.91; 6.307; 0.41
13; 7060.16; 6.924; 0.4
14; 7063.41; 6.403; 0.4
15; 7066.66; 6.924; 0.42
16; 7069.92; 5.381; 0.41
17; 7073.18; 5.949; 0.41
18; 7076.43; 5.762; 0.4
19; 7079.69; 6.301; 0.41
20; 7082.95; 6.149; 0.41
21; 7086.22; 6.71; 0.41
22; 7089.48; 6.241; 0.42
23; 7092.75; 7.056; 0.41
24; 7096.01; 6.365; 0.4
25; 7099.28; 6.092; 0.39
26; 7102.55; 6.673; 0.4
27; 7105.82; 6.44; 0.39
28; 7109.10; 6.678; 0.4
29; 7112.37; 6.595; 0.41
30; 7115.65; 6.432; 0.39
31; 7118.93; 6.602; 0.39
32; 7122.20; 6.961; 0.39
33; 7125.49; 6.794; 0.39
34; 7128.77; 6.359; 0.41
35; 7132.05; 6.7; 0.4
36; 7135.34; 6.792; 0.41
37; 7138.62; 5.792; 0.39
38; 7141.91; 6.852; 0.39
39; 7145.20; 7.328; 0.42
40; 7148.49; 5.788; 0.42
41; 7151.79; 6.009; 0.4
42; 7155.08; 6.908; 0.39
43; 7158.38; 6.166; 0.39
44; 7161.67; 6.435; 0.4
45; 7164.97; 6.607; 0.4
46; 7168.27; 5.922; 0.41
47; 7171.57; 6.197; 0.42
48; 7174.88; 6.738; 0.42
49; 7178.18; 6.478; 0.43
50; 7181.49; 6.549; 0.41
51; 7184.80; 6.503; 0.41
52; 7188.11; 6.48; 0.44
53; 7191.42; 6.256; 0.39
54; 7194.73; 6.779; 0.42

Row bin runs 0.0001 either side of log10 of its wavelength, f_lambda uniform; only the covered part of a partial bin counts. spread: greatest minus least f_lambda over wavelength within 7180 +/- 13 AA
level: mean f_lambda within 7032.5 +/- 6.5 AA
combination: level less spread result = 5.8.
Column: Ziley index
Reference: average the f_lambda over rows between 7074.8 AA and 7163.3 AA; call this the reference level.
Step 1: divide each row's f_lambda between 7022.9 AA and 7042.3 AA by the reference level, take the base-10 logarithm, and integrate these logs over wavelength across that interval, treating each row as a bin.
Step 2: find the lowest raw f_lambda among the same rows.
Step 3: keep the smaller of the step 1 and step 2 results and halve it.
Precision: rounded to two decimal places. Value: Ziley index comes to 0.16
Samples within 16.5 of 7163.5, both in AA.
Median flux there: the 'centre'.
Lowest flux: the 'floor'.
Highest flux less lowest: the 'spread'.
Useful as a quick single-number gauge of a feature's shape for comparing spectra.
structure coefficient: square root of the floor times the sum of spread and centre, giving 6.56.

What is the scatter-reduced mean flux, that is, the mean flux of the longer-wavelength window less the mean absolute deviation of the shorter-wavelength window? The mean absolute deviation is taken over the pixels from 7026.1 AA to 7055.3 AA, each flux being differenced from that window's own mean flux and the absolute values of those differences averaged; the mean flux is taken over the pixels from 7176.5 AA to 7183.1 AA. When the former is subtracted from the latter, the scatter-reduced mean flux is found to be 6.24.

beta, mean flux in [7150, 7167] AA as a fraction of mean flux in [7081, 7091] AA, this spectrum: 1.01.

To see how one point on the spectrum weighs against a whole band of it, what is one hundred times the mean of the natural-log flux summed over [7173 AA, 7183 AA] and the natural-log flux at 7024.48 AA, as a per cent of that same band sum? 67.2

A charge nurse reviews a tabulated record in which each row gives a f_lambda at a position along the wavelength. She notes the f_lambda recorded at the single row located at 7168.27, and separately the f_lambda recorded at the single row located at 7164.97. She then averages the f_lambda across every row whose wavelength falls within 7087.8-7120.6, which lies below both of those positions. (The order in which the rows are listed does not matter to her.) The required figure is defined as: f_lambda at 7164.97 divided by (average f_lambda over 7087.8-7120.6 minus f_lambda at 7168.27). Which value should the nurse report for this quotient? 11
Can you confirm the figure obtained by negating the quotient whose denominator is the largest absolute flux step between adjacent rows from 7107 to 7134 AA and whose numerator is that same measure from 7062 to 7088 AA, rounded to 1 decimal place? -3.5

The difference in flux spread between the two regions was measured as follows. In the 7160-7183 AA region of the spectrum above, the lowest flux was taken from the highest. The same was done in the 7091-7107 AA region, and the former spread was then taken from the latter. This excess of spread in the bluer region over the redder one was 0.1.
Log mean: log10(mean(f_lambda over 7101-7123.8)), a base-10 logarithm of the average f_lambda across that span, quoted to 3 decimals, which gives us 0.821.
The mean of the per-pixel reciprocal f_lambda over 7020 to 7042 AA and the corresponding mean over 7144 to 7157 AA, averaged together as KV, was 0.152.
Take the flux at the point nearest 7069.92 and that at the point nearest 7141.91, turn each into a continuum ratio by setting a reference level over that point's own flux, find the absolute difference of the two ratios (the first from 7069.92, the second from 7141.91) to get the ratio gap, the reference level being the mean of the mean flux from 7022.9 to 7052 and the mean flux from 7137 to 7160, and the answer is 0.260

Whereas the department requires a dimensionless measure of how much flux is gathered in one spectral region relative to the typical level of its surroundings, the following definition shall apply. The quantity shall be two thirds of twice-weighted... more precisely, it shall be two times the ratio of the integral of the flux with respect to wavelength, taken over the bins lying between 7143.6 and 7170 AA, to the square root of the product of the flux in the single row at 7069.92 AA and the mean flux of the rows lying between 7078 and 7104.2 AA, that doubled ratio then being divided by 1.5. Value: 38.2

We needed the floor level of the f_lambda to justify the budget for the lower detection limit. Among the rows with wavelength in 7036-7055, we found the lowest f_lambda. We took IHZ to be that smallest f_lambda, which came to 6.254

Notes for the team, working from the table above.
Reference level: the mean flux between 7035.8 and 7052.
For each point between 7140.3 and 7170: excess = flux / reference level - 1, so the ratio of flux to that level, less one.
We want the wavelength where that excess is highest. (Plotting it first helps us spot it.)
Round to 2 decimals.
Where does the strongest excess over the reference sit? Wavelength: 7145.20 AA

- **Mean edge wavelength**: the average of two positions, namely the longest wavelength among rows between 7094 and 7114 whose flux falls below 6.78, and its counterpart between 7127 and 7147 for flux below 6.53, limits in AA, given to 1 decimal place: 7125.5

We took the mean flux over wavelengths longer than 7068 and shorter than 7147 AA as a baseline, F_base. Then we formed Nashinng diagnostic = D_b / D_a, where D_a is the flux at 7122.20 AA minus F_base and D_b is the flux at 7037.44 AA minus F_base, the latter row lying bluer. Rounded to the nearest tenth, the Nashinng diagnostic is 1.1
